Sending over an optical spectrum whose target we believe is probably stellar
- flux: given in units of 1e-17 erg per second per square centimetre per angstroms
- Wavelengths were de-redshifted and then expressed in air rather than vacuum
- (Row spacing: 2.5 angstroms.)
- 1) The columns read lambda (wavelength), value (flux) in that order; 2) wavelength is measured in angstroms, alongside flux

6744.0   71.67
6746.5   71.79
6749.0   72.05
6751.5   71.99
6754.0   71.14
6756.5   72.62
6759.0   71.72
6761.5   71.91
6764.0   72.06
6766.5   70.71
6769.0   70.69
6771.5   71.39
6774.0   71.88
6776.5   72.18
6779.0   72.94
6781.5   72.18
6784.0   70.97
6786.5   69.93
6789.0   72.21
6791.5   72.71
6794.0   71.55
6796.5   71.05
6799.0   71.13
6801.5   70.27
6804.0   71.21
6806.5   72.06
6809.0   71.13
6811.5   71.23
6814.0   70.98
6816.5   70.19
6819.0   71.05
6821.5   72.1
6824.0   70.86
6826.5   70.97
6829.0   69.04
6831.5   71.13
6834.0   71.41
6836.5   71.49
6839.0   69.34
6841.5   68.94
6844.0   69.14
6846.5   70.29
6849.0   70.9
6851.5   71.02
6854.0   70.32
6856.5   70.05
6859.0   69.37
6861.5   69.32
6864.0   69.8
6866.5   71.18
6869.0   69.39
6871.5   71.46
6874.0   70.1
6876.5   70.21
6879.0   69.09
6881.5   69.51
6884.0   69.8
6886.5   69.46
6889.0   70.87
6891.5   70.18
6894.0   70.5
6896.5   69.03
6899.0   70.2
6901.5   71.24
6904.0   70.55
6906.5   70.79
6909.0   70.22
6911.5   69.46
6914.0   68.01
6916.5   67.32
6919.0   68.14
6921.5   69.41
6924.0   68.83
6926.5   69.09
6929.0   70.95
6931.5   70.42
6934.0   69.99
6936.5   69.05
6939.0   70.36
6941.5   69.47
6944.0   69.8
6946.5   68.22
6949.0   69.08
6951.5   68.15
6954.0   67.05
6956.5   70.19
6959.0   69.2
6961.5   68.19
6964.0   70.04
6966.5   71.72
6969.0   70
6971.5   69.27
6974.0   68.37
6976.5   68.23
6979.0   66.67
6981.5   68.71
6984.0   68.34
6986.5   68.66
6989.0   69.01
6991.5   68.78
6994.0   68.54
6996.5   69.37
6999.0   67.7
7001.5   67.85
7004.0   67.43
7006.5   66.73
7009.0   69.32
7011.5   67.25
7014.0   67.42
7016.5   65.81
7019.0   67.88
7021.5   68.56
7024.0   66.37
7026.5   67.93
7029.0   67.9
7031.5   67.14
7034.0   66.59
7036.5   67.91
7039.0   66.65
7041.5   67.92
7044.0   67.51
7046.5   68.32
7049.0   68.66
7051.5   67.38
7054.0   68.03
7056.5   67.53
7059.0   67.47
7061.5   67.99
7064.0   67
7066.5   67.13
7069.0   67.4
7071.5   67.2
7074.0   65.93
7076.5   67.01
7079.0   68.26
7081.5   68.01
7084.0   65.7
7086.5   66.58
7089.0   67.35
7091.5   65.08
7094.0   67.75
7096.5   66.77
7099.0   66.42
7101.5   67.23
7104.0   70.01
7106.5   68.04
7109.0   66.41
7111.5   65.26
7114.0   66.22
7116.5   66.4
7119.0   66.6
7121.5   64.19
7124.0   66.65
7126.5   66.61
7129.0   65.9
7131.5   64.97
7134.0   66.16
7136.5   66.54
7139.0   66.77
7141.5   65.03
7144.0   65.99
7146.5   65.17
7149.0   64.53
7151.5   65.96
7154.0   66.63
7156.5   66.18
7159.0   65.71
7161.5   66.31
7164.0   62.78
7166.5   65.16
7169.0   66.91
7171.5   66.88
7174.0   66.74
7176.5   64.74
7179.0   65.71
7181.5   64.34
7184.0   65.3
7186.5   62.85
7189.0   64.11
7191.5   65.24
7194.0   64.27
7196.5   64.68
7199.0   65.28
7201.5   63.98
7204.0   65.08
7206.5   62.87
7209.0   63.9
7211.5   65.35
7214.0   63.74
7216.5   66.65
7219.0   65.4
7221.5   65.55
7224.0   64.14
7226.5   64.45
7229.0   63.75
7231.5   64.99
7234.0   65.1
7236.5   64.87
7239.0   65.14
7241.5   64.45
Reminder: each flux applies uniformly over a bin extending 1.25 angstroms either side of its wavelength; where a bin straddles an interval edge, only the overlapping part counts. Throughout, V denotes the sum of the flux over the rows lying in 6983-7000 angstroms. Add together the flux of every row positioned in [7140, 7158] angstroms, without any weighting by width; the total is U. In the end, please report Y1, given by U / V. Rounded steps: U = 459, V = 480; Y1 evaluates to 0.96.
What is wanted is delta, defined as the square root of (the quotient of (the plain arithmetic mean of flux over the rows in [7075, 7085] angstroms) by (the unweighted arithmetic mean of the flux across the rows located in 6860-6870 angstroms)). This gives 0.98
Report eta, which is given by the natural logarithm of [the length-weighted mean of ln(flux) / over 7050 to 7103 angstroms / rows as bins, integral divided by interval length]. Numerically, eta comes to 1.44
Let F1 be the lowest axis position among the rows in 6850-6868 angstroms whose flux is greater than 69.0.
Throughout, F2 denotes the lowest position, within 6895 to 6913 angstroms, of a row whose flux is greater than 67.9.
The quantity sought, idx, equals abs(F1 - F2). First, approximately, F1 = 6851.5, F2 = 6896.5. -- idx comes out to 45.0 angstroms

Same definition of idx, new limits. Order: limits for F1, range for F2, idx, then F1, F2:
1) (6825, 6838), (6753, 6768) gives 72.5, 6826.5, 6754.0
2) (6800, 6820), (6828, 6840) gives 27.5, 6801.5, 6829.0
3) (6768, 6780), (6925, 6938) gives 157.5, 6769.0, 6926.5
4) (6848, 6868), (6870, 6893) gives 22.5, 6849.0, 6871.5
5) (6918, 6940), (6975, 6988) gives 55.0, 6921.5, 6976.5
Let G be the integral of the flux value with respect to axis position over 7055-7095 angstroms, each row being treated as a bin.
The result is 2684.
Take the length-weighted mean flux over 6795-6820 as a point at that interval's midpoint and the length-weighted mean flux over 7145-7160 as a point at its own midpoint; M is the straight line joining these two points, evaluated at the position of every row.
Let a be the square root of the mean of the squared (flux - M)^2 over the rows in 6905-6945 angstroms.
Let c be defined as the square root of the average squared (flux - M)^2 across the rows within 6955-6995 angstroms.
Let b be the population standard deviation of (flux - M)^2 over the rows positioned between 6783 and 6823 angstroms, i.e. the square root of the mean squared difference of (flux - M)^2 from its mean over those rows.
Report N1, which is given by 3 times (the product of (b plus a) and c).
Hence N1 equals 19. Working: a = 1.6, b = 0.72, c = 2.74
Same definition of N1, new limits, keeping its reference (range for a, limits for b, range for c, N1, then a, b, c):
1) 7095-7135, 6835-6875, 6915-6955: 21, 3.4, 0.75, 1.70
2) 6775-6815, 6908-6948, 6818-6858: 8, 1.0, 1.19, 1.20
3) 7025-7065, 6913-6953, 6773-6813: 5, 0.6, 1.19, 0.99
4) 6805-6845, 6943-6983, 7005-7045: 14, 1.2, 2.38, 1.30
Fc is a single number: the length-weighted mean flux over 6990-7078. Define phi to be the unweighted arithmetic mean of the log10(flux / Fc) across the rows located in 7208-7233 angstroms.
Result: -0.018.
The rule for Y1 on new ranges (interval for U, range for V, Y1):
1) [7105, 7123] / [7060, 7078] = 0.99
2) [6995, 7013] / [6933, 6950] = 0.98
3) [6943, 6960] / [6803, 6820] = 0.97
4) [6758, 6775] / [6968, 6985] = 1.04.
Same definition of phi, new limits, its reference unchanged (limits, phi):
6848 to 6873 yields 0.017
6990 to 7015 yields 0.003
